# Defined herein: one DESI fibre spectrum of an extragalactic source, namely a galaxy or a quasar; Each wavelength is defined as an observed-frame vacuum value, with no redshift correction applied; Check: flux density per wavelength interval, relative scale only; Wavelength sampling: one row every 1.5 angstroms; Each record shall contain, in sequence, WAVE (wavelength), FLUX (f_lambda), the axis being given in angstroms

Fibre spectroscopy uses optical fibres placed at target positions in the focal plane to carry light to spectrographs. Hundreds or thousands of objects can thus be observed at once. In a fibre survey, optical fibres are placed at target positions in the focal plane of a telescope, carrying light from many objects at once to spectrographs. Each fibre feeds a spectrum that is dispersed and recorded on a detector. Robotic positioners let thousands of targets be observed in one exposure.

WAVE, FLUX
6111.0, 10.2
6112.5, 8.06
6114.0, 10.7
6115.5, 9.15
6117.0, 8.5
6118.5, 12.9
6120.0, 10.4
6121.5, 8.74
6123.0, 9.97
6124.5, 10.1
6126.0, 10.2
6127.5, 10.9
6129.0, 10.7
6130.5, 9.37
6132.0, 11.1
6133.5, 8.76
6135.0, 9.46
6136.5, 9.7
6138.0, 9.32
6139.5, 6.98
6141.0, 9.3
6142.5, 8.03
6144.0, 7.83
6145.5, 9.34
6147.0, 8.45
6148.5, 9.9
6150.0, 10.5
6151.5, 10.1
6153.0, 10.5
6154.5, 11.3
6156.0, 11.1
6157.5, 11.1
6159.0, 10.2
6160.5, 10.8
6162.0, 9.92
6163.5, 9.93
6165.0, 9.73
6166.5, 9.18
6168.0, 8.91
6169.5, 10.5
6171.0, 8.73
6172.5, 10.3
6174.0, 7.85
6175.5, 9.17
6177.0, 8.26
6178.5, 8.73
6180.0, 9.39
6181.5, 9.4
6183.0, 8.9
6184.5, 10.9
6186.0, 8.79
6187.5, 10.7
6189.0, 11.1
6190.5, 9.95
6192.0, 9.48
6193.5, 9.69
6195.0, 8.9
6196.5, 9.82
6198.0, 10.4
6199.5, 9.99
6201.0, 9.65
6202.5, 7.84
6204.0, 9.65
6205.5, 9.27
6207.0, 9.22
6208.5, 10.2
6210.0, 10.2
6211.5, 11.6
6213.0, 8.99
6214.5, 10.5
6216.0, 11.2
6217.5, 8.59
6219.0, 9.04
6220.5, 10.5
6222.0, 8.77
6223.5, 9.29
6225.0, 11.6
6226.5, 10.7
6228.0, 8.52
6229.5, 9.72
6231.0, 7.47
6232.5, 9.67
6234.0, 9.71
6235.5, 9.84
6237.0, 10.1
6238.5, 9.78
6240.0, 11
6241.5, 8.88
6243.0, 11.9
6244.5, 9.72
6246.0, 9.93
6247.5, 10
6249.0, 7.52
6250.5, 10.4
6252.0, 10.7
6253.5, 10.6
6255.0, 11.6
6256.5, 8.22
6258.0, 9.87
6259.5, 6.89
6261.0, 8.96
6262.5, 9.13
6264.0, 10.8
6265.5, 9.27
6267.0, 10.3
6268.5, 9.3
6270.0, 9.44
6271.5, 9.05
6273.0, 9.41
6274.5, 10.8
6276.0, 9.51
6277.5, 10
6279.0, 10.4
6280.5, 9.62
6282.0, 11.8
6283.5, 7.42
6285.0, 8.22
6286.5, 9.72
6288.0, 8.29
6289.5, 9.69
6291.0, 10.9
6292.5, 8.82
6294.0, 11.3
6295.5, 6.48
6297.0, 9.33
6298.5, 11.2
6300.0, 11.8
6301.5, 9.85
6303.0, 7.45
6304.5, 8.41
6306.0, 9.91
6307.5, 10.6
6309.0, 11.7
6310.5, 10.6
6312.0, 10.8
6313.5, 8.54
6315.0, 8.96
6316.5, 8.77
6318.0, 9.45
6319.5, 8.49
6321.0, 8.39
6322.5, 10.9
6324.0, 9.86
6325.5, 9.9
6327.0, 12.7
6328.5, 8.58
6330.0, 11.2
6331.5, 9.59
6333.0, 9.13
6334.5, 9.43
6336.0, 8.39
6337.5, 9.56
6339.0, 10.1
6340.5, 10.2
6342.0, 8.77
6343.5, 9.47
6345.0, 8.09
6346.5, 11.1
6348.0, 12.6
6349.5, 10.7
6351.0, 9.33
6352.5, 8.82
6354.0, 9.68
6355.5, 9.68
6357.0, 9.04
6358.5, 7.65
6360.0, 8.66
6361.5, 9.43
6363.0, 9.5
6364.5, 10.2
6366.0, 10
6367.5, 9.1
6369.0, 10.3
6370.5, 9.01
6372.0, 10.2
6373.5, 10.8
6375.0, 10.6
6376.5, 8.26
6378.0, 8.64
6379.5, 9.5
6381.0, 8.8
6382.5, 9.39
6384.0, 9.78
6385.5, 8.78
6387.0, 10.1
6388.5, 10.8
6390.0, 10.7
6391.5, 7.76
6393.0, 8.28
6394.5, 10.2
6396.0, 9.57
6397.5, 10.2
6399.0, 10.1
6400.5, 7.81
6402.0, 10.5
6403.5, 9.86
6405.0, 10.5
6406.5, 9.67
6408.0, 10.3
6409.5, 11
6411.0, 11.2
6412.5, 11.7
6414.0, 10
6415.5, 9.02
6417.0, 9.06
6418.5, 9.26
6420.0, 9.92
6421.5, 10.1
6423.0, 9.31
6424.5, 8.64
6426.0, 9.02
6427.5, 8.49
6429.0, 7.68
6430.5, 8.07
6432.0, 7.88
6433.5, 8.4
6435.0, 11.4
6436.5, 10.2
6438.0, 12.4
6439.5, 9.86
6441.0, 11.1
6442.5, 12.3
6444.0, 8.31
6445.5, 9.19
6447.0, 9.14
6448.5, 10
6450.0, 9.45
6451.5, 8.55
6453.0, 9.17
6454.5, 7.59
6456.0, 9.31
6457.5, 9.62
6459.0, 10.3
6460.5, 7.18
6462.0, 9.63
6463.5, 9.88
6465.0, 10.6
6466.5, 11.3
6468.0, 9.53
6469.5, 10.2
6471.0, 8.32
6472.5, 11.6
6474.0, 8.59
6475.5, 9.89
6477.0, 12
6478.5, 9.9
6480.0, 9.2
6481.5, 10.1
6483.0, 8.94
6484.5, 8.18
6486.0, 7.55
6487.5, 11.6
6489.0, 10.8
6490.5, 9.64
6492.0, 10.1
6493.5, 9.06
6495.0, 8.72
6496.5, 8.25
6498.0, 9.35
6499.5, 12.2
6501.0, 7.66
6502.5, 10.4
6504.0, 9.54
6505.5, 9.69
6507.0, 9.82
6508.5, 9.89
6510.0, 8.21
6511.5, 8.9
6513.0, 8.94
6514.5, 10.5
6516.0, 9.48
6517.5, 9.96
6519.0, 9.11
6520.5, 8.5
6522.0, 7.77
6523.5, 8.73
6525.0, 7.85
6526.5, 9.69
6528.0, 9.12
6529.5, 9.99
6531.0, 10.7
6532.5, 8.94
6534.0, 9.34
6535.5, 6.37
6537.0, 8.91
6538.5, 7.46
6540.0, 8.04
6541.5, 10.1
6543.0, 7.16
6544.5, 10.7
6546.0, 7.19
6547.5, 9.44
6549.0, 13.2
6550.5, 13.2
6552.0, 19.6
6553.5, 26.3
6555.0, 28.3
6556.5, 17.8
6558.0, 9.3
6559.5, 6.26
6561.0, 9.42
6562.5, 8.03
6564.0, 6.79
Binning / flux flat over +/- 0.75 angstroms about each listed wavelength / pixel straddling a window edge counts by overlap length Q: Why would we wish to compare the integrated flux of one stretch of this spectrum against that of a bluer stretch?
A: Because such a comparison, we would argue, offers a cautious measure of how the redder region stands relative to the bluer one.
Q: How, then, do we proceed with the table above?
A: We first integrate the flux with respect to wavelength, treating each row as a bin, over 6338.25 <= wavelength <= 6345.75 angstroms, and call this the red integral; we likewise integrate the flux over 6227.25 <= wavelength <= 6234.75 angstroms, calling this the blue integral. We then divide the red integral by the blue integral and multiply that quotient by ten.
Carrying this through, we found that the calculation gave 10.34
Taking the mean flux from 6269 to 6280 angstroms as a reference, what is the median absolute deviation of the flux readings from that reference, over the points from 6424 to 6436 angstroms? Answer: 1.50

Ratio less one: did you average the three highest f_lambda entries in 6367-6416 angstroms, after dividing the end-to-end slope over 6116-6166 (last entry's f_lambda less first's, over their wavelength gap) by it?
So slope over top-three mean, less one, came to -0.998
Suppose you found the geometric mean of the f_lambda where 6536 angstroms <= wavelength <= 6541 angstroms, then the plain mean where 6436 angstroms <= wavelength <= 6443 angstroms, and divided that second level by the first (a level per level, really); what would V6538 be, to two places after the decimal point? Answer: 1.38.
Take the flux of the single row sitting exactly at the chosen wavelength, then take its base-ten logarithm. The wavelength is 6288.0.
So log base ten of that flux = 0.92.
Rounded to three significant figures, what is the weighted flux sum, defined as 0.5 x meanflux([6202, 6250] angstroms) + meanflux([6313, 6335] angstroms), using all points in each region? 14.5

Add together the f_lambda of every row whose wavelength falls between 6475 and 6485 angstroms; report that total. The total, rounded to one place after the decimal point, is 68.2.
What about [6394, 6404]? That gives 68.2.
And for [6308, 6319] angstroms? 68.8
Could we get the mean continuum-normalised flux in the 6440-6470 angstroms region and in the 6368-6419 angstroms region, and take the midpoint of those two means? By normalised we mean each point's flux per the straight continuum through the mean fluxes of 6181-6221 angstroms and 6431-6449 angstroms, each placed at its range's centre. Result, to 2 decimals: 0.97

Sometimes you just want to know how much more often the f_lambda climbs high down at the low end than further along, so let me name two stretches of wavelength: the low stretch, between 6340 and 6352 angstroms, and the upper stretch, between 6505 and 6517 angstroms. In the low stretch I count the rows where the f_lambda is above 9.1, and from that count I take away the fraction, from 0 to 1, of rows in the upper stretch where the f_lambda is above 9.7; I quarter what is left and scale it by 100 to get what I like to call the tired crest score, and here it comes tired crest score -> 141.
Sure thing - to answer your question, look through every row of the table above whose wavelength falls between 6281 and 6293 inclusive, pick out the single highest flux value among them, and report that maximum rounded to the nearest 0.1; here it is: 11.8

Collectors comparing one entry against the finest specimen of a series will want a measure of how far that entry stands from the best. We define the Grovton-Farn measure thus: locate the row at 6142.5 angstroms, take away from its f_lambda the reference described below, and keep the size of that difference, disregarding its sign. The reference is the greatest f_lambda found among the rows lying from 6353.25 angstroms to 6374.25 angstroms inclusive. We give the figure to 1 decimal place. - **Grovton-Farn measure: 2.8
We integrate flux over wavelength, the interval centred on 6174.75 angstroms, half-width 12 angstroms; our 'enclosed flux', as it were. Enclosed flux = 223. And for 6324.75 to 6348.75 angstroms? 238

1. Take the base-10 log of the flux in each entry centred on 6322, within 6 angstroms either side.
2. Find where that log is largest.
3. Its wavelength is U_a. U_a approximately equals 6327.0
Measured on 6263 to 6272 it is 6264.0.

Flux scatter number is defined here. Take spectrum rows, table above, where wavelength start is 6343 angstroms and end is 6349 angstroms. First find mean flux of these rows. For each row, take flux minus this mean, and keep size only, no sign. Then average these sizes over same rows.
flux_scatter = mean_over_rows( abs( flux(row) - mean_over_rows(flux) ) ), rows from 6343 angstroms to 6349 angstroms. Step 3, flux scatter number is 1.5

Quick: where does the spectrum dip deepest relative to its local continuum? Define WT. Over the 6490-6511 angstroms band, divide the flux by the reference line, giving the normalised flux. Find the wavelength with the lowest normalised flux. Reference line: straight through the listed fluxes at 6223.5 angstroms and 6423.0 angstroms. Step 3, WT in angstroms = 6501.0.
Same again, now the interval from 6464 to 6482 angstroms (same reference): 6471.0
